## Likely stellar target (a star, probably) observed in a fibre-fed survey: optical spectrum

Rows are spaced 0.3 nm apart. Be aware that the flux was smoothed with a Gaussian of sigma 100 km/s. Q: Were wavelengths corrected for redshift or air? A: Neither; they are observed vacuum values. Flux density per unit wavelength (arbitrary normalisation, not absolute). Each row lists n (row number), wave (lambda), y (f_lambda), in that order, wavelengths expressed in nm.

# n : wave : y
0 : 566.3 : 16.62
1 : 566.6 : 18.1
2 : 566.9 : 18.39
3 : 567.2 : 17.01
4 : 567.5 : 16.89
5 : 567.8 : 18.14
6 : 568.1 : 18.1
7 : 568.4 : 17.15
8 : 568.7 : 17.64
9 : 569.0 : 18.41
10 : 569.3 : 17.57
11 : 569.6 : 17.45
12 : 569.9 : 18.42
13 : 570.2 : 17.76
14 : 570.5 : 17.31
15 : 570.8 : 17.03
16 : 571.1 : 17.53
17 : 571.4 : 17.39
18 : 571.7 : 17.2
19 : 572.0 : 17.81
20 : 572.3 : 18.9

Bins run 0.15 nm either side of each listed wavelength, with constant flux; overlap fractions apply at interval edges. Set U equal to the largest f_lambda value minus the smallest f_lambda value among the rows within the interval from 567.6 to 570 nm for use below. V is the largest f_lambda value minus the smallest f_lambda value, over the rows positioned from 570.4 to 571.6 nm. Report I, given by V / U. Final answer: 0.4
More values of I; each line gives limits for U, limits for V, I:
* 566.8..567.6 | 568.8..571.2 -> 0.9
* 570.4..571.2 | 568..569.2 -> 2.5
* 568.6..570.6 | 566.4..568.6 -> 1.4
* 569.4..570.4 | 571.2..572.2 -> 0.6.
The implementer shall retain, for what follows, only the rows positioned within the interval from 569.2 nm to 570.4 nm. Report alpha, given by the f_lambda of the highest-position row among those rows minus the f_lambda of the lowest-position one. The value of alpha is 0.19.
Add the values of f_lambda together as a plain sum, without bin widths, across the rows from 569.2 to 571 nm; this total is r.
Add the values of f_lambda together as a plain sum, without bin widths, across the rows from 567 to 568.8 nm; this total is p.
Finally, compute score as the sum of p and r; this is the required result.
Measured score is 210.5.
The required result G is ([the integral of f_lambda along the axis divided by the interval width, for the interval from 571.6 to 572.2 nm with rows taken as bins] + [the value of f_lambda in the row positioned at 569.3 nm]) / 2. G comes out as 17.6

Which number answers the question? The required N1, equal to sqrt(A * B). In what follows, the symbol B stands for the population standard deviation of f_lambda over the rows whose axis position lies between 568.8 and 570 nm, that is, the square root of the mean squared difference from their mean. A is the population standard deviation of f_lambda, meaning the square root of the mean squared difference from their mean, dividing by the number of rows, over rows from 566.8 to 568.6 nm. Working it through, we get 0.53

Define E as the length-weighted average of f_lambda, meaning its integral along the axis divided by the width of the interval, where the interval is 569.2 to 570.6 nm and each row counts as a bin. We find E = 17.7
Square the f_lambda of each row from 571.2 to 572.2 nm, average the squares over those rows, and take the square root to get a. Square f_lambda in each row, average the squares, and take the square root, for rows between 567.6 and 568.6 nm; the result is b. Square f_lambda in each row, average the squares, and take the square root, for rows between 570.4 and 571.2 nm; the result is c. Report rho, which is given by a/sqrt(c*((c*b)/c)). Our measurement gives 1.00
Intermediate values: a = 17.5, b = 17.8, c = 17.3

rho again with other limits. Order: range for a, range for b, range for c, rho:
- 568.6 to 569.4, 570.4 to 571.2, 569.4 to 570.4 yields 1.02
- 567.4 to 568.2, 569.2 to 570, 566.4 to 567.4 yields 0.99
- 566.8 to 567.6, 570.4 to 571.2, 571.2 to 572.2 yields 1.00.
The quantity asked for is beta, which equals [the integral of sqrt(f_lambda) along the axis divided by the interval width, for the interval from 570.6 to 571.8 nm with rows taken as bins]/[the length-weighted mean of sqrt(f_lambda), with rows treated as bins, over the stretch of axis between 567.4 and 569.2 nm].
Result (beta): 0.99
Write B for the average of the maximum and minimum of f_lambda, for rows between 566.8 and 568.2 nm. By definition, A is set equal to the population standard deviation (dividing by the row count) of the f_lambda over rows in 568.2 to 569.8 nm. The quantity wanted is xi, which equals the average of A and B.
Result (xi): 9.03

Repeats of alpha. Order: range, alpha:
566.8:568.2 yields -0.29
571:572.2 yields 0.28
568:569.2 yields 0.31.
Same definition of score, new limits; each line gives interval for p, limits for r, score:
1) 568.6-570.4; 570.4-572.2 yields 211.5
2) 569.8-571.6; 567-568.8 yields 210.4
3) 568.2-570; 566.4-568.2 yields 213.3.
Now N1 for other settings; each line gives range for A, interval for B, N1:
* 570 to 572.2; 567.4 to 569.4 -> 0.37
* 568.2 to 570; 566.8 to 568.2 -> 0.55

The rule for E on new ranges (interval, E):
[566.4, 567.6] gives 17.6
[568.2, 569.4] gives 17.7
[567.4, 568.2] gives 17.7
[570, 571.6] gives 17.4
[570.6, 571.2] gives 17.3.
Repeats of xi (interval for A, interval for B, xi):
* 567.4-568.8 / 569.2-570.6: 9.18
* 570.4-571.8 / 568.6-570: 9.05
